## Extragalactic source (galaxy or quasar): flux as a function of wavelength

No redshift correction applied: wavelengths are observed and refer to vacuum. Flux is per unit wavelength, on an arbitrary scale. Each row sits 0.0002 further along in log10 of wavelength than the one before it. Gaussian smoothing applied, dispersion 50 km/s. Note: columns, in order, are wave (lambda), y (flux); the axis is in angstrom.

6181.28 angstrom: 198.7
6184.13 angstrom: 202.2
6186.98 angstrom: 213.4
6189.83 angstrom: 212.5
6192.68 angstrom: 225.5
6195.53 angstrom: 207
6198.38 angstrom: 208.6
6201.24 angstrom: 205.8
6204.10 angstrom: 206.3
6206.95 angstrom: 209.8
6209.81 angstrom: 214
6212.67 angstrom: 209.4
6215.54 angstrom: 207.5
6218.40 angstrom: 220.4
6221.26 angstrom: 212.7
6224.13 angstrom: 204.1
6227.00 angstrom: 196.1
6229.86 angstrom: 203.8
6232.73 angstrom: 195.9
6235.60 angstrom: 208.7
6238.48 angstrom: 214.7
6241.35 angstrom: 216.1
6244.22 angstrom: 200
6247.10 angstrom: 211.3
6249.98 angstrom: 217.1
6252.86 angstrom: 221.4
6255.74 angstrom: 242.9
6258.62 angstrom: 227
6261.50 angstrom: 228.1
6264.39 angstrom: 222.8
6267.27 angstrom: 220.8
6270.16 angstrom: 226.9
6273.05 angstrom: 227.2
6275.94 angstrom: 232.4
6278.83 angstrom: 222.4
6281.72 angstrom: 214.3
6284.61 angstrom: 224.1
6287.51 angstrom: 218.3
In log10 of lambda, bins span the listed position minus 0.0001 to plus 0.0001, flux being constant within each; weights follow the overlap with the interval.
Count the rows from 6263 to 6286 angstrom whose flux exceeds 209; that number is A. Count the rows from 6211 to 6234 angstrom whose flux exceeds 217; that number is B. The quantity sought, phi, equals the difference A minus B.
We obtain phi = 7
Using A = 8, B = 1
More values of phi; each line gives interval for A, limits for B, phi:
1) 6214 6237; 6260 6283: -5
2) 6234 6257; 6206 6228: 5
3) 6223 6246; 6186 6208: 1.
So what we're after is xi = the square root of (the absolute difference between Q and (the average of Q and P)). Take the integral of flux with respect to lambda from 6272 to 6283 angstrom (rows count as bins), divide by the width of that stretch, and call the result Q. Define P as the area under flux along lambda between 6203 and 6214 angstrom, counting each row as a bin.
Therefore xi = 32.3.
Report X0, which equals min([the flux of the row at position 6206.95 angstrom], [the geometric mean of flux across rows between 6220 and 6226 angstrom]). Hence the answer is 208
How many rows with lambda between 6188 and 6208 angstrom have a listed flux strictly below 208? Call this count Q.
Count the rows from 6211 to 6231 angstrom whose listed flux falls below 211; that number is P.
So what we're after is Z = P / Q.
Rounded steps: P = 5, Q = 3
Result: 1.7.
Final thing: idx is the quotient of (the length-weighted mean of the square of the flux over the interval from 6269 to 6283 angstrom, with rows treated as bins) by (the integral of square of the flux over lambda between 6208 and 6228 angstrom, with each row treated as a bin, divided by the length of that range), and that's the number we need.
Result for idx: 1.15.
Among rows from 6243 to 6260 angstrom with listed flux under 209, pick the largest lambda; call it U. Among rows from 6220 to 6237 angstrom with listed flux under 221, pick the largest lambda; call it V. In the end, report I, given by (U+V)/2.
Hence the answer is 6239.9 angstrom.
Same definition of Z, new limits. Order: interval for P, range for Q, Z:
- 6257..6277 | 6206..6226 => 0.0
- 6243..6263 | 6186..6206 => 0.3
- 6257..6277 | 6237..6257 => 0.0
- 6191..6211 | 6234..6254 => 5.0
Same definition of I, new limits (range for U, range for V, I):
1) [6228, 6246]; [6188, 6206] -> 6224.2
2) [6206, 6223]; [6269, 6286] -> 6248.6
